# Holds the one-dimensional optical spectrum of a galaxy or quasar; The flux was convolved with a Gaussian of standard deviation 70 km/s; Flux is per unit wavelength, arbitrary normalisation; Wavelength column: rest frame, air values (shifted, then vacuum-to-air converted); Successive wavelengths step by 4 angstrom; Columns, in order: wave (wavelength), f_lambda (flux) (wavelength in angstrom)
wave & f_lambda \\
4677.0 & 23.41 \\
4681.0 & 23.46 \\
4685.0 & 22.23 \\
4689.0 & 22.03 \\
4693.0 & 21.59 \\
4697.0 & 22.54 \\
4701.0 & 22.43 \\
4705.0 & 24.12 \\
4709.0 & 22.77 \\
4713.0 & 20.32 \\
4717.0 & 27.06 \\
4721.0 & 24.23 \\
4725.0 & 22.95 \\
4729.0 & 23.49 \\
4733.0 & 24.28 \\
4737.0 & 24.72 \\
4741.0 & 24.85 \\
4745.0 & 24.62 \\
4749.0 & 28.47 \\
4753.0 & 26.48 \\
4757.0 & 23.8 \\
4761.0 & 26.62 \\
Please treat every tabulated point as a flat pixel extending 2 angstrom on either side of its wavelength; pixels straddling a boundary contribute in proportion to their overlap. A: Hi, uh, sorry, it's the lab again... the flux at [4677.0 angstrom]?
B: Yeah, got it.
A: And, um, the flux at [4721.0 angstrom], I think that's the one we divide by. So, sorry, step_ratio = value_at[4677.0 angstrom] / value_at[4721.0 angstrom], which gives 0.97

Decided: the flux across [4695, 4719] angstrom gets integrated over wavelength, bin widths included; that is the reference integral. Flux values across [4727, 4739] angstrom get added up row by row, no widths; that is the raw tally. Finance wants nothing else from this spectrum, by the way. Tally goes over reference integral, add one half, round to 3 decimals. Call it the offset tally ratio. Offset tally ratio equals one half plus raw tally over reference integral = 0.630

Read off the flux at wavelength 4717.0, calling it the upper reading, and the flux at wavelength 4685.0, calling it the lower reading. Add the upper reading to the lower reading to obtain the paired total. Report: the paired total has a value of 49.3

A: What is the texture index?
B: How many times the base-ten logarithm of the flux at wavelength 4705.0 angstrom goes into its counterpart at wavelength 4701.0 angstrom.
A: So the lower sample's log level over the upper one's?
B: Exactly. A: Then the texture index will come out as 0.98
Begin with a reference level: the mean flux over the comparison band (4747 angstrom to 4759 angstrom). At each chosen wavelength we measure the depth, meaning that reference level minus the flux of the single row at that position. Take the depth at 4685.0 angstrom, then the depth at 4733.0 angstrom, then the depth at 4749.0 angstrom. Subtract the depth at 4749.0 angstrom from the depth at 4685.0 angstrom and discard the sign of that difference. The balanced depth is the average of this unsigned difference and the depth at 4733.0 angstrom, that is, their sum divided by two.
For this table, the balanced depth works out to 4.1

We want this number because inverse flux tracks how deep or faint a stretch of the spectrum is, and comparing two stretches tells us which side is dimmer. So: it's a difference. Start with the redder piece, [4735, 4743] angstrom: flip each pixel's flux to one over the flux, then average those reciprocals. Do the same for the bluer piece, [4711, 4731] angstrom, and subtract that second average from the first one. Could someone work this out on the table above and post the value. -0.0024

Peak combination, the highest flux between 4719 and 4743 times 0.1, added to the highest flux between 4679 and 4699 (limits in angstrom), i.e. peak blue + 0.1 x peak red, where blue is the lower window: 25.9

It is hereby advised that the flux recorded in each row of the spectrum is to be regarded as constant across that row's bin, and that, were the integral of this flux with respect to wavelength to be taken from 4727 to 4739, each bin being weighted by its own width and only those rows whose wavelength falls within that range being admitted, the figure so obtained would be 290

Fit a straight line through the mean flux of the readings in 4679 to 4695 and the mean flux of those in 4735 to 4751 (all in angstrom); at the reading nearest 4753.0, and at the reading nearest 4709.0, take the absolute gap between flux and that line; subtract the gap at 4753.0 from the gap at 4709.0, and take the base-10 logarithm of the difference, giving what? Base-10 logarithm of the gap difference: -0.19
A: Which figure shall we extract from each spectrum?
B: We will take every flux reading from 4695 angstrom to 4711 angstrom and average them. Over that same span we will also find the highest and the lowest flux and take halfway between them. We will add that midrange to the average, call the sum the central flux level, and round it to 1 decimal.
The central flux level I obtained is 46.2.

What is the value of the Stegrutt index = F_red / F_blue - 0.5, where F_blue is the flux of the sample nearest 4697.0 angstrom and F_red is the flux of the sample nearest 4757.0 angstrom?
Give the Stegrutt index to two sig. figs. 0.56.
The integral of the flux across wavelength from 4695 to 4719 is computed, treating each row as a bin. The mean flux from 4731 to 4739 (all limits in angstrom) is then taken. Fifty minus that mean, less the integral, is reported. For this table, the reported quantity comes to -531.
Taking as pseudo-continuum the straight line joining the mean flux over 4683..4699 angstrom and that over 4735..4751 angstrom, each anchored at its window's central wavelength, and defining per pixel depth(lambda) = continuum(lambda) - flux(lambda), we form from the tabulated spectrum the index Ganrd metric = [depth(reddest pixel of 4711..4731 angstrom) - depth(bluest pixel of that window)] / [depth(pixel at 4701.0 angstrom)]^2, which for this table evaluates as -17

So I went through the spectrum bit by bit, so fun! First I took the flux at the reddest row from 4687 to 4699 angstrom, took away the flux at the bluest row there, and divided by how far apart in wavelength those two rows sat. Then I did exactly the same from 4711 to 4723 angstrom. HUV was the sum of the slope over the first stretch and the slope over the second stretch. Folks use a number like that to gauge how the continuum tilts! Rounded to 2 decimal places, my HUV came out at 0.55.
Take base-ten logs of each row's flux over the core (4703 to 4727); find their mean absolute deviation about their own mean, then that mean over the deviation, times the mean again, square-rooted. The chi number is 8.1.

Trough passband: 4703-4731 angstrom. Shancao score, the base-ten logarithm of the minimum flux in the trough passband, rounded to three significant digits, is 1.31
